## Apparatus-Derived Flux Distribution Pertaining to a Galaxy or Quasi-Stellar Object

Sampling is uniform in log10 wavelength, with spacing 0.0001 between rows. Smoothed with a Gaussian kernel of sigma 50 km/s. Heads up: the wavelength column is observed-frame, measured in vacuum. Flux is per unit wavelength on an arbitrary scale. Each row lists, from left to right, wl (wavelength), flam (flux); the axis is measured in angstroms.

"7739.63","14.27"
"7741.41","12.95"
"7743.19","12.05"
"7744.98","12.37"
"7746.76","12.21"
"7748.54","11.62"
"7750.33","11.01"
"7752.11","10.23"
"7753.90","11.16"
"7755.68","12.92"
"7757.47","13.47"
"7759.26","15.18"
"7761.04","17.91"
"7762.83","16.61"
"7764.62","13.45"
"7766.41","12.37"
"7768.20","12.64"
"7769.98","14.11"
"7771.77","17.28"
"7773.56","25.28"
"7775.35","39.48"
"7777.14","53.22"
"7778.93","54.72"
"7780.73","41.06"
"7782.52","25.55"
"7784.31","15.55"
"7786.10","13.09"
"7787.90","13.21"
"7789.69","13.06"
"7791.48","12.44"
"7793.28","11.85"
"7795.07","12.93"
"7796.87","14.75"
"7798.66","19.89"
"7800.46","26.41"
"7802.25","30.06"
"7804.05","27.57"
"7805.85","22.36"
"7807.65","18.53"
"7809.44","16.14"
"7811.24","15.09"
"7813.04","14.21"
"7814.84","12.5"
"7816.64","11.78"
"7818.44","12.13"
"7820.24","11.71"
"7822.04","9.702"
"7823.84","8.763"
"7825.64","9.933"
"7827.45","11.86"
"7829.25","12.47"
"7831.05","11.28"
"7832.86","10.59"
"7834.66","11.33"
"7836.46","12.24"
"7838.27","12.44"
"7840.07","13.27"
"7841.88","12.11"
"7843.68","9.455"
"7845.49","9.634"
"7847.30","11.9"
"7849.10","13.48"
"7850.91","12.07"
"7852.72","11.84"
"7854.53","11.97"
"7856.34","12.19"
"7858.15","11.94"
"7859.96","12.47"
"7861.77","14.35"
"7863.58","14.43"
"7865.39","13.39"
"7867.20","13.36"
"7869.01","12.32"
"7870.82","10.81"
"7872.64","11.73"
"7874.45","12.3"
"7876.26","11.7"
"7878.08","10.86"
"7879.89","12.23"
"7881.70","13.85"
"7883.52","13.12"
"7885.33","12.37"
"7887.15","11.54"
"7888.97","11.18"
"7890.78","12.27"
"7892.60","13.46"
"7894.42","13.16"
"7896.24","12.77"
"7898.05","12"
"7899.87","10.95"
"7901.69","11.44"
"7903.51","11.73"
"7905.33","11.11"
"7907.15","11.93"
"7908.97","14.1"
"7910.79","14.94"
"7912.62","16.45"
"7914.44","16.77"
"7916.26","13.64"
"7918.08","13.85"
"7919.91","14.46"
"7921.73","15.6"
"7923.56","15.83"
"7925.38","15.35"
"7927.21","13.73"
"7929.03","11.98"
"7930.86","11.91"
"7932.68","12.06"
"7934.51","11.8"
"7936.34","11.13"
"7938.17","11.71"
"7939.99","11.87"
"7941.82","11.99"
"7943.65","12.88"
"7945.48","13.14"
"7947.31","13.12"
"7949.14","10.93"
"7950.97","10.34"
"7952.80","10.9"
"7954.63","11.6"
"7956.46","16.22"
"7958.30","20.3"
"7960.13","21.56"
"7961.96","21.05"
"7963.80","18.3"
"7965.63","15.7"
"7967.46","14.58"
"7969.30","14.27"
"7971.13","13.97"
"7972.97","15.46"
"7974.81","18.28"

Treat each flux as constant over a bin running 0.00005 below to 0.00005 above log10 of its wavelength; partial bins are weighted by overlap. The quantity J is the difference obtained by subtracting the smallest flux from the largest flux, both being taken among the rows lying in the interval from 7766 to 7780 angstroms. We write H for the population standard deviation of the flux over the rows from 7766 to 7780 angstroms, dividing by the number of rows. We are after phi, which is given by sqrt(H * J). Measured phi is 26.7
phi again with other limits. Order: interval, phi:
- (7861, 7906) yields 2.0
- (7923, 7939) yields 2.8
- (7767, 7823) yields 23.0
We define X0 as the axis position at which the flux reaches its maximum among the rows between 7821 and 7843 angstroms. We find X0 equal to 7840.07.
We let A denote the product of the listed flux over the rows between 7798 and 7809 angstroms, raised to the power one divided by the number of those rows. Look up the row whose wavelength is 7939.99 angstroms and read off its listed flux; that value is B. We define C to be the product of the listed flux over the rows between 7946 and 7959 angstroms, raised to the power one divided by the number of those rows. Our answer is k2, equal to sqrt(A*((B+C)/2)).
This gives 17.2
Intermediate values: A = 24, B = 11.87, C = 13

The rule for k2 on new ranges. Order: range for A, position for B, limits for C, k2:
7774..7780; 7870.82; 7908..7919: 25.0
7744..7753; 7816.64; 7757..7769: 12.2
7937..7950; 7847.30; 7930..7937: 12.0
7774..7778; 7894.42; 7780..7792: 26.4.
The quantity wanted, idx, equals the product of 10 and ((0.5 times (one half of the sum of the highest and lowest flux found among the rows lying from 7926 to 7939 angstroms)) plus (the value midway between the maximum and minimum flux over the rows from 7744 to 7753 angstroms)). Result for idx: 175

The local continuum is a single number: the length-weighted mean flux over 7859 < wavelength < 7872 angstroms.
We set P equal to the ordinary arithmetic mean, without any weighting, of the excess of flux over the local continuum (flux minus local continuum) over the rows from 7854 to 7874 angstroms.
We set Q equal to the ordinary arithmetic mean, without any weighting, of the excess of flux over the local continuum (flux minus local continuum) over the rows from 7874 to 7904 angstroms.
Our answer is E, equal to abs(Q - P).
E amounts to 0.5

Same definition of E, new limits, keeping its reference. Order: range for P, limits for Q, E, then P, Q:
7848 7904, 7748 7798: 6.8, -0.6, 6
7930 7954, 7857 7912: 0.6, -1.2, -1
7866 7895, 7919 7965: 1.7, -0.7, 1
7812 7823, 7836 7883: 0.2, -1.0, -1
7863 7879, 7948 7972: 3.0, -0.7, 2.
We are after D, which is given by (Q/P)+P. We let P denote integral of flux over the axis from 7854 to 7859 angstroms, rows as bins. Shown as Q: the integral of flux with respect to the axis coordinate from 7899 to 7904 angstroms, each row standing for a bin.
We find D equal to 61.1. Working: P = 60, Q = 57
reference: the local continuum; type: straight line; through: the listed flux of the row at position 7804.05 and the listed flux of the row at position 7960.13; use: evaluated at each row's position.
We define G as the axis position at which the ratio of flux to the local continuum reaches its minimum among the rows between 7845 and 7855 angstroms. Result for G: 7845.49 angstroms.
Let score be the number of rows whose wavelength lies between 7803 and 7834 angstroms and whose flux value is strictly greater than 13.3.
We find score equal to 6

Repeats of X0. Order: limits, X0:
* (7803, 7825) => 7804.05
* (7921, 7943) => 7923.56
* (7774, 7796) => 7778.93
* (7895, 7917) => 7914.44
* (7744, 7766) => 7761.04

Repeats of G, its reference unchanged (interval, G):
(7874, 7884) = 7878.08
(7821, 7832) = 7823.84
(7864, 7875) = 7870.82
